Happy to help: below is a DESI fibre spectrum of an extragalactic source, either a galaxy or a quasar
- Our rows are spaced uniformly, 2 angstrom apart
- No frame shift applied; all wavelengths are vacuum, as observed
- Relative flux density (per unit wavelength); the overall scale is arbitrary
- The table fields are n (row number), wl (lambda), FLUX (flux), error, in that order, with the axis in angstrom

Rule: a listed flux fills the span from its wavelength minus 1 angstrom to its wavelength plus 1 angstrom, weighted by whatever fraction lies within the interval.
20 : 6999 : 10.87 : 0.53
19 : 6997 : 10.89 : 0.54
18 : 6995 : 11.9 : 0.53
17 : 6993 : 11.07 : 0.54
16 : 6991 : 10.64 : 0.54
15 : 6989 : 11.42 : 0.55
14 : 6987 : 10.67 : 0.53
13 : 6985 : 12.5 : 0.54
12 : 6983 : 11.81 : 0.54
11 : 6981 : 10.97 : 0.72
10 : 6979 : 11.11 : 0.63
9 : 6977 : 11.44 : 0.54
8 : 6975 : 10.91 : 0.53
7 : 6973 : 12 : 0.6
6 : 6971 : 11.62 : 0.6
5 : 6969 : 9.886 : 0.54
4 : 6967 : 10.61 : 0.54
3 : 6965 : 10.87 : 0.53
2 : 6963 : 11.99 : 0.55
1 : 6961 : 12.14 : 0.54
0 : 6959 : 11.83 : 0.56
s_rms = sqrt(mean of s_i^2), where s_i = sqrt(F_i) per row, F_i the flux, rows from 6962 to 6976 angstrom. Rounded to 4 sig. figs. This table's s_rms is 3.336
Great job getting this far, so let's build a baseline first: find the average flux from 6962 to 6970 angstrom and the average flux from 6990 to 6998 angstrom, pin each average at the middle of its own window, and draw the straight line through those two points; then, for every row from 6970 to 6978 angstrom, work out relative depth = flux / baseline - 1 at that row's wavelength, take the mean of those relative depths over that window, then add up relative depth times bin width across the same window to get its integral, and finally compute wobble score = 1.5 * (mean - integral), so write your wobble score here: -0.6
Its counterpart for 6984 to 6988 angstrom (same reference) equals -0.2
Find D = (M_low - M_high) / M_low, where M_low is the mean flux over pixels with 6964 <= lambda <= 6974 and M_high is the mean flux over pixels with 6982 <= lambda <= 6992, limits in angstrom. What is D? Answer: -0.037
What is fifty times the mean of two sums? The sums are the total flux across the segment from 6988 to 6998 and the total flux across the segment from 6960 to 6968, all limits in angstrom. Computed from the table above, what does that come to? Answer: 2538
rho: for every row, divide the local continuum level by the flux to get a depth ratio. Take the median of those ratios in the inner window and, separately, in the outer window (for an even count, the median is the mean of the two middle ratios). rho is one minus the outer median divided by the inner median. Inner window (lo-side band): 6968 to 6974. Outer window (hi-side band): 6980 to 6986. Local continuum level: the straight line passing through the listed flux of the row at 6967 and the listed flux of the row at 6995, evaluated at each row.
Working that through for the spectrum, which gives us -0.034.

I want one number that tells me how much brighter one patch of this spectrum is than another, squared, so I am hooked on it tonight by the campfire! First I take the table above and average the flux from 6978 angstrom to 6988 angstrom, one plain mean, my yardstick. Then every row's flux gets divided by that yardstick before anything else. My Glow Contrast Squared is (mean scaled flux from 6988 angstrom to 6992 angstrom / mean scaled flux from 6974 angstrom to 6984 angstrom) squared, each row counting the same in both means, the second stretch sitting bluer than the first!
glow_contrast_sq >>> 0.96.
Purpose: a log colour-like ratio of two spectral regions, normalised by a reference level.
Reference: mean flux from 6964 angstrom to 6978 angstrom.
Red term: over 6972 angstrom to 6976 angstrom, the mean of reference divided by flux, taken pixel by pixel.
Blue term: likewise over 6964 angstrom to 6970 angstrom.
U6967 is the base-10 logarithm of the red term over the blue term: -0.039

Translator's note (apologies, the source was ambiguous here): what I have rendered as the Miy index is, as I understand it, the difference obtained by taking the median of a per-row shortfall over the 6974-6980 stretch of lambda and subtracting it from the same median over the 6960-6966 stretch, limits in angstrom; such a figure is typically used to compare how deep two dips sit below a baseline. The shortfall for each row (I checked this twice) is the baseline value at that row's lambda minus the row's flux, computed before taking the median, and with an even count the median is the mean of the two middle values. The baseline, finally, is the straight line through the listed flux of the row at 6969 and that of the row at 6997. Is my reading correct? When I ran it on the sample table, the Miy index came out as -1.5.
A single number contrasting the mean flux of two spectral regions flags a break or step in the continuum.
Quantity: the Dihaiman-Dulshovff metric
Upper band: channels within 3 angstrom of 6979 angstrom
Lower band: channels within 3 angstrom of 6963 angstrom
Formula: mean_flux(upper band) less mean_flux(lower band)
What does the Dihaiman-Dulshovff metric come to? -0.49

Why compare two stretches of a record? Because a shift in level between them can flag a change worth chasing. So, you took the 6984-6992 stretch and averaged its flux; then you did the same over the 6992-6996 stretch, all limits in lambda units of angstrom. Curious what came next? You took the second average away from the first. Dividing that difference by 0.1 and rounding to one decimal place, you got -1.8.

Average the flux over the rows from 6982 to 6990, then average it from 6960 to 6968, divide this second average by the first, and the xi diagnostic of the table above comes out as 0.98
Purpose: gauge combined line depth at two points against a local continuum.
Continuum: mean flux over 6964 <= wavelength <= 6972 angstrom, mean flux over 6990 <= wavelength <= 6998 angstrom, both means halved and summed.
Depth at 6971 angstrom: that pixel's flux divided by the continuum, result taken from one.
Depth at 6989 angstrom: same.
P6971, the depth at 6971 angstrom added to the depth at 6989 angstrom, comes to -0.107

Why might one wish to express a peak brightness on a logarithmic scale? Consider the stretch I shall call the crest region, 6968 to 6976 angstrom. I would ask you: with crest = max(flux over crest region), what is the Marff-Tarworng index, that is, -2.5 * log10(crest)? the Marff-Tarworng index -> -2.70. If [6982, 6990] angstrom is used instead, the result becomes -2.74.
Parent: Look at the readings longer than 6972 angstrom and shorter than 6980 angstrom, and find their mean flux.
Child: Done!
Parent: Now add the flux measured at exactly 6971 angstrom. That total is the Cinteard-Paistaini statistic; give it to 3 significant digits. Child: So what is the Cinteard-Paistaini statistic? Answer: 23.0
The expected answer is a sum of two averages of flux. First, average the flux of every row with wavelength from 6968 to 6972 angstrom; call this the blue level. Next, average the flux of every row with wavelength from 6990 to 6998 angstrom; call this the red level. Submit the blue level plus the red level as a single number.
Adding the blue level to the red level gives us 21.9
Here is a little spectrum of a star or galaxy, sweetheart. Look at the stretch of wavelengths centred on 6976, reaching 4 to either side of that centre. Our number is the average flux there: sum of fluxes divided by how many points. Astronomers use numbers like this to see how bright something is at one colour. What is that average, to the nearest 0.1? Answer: 11.4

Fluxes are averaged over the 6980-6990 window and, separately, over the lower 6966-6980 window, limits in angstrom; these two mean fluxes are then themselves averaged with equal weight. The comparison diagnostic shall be 11.3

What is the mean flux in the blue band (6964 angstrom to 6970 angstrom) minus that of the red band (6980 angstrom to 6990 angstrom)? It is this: -1.02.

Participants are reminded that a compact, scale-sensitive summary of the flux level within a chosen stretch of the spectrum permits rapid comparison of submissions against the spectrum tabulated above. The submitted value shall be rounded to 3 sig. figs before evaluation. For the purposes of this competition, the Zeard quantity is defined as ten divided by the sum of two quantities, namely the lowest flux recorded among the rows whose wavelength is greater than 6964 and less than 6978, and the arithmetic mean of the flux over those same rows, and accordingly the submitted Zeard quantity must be 0.478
